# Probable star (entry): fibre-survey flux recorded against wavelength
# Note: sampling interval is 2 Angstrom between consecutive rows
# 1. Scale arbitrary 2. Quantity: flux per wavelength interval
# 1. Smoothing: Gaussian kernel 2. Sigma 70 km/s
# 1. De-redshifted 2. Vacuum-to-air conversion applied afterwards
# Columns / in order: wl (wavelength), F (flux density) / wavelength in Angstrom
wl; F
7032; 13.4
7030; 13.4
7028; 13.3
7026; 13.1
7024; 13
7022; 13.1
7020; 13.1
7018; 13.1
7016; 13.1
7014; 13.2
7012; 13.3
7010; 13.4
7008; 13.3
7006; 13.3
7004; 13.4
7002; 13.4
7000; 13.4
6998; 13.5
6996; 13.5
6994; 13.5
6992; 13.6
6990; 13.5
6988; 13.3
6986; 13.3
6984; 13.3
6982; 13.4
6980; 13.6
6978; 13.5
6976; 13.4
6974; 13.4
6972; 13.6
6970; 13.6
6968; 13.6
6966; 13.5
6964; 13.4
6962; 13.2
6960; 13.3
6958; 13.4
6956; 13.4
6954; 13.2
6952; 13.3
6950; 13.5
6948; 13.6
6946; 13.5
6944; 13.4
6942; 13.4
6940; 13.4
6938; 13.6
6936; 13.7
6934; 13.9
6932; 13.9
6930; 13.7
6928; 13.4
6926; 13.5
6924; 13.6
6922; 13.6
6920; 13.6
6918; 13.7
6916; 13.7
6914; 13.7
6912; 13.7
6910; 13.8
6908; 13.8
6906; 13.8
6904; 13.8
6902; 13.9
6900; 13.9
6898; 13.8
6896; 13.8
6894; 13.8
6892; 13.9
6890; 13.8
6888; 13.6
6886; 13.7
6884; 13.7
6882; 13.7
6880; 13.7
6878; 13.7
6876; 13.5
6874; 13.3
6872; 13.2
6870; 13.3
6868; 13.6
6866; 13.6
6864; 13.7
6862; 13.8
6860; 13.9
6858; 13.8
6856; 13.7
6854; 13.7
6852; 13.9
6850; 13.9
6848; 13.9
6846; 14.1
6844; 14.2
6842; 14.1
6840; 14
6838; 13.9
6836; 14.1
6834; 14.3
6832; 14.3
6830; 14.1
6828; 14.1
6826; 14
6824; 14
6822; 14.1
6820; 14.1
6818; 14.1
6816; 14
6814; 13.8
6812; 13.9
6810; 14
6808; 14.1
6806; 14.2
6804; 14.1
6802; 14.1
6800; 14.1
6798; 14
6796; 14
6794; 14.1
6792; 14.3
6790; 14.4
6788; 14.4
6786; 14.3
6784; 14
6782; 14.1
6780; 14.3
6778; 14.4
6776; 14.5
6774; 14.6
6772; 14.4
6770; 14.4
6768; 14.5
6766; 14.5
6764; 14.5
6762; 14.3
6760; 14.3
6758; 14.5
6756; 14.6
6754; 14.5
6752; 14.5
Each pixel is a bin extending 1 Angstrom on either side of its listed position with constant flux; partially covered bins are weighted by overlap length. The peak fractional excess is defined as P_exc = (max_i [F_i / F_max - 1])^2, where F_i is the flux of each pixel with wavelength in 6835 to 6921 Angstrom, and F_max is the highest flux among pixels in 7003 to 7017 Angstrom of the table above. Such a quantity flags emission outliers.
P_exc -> 0.0036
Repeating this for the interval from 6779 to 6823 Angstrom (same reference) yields 0.0056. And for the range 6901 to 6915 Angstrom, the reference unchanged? 0.0014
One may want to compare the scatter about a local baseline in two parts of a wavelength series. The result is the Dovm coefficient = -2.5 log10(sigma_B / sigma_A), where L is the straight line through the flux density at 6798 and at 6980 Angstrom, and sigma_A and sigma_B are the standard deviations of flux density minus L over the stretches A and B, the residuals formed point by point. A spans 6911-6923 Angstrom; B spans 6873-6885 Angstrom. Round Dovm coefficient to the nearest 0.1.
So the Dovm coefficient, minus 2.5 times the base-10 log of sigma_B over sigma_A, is -1.5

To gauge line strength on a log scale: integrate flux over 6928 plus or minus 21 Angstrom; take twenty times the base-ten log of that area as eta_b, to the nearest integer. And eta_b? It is 55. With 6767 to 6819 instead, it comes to 57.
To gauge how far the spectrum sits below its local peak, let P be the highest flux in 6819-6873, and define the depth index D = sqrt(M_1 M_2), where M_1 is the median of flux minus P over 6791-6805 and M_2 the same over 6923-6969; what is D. 0.4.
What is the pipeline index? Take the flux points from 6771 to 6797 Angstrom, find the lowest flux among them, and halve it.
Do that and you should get 7.0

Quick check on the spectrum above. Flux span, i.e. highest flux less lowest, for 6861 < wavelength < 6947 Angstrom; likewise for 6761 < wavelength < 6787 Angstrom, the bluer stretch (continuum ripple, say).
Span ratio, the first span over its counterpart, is 1.2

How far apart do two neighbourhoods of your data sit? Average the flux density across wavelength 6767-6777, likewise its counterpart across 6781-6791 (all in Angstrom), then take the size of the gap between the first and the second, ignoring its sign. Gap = 0.24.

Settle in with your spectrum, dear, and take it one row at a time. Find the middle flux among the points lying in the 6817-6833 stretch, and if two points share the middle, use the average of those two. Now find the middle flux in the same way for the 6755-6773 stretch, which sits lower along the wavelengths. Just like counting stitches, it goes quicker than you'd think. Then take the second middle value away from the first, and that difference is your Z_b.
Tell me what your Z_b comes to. -0.40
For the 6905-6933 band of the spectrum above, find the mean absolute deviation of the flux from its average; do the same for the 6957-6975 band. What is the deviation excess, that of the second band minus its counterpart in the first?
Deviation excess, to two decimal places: 0.02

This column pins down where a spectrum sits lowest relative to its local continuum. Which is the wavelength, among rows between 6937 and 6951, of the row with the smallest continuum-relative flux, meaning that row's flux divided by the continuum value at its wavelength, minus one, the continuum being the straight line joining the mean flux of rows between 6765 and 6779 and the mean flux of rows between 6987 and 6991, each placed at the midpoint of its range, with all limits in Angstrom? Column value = 6940 Angstrom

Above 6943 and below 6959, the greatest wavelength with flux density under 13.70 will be 6958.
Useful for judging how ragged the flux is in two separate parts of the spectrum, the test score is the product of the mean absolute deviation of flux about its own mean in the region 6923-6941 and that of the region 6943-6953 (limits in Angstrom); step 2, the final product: 0.013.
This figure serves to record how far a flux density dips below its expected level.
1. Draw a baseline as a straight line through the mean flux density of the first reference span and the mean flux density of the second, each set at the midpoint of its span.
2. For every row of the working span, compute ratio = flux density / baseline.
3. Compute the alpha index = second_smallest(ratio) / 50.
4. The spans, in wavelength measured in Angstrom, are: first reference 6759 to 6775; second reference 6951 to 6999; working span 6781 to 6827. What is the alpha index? 0.0195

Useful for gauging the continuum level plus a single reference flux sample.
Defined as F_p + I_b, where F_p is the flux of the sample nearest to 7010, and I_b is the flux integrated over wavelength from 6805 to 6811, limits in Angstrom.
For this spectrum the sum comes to 98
